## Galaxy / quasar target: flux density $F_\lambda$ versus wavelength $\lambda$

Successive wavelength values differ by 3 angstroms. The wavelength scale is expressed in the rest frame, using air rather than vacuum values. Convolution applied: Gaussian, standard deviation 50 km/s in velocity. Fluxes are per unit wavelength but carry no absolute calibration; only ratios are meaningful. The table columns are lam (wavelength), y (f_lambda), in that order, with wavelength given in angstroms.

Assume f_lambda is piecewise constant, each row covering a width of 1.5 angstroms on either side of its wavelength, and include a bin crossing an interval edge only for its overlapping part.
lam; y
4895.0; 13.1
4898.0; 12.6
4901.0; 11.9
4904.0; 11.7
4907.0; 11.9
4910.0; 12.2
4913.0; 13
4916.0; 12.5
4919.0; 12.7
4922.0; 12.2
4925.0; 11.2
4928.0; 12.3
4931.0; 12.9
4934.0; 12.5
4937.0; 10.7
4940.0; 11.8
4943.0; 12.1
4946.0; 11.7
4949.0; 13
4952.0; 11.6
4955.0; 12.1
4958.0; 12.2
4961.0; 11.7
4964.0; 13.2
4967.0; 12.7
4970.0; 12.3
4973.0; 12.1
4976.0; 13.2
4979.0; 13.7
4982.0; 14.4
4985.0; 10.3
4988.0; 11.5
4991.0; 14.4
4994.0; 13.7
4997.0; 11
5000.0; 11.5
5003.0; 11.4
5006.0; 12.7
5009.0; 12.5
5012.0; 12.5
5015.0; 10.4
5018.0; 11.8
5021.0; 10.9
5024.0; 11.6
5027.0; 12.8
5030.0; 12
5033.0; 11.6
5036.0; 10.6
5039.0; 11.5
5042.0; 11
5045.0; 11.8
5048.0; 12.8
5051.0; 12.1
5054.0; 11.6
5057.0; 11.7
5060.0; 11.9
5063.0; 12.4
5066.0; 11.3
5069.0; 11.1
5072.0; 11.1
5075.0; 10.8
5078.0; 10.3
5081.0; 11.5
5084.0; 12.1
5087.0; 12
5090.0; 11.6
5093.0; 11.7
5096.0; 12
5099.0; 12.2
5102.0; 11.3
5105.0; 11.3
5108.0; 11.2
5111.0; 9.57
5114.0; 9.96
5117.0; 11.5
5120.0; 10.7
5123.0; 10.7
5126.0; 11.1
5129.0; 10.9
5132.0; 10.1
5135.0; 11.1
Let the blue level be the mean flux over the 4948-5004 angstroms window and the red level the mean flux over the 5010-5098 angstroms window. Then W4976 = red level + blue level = 24.0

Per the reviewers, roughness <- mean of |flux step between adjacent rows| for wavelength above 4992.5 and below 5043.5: 0.92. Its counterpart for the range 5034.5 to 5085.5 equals 0.57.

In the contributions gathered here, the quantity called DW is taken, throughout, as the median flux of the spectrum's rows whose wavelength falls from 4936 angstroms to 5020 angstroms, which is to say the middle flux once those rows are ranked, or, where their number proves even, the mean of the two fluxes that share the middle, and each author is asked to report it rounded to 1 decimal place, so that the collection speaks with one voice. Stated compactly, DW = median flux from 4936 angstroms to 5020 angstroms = 12.1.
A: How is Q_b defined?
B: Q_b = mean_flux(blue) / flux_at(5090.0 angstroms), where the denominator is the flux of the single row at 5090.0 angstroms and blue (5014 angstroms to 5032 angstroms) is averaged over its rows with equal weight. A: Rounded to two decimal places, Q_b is 1.00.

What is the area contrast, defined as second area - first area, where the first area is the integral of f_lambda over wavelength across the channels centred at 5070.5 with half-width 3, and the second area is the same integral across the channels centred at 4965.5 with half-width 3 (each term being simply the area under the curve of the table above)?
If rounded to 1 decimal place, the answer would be 11.1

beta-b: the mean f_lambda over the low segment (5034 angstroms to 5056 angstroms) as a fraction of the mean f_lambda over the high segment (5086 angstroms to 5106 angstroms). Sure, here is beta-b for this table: 0.99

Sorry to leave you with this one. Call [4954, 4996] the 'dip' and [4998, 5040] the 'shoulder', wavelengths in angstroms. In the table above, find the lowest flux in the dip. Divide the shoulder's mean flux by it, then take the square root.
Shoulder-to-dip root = 1.07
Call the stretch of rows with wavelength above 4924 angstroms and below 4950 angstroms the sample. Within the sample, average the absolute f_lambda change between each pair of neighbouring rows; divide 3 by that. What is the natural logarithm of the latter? 1.23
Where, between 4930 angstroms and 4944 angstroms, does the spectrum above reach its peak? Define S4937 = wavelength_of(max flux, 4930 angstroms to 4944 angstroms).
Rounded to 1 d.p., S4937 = 4931.0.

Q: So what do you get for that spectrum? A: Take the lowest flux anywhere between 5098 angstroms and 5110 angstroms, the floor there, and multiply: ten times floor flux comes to 112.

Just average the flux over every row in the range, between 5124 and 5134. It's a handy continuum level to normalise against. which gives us 10.7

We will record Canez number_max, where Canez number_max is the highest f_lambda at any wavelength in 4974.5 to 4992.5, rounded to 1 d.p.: 14.4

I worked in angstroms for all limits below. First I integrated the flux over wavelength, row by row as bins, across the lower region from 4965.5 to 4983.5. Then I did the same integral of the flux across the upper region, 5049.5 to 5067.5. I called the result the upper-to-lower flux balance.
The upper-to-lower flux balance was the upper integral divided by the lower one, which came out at 0.91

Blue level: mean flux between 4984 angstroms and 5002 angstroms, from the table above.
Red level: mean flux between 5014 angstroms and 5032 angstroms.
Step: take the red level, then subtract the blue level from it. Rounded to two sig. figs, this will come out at -0.48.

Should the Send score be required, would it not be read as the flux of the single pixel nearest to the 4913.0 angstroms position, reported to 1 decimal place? 13.0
